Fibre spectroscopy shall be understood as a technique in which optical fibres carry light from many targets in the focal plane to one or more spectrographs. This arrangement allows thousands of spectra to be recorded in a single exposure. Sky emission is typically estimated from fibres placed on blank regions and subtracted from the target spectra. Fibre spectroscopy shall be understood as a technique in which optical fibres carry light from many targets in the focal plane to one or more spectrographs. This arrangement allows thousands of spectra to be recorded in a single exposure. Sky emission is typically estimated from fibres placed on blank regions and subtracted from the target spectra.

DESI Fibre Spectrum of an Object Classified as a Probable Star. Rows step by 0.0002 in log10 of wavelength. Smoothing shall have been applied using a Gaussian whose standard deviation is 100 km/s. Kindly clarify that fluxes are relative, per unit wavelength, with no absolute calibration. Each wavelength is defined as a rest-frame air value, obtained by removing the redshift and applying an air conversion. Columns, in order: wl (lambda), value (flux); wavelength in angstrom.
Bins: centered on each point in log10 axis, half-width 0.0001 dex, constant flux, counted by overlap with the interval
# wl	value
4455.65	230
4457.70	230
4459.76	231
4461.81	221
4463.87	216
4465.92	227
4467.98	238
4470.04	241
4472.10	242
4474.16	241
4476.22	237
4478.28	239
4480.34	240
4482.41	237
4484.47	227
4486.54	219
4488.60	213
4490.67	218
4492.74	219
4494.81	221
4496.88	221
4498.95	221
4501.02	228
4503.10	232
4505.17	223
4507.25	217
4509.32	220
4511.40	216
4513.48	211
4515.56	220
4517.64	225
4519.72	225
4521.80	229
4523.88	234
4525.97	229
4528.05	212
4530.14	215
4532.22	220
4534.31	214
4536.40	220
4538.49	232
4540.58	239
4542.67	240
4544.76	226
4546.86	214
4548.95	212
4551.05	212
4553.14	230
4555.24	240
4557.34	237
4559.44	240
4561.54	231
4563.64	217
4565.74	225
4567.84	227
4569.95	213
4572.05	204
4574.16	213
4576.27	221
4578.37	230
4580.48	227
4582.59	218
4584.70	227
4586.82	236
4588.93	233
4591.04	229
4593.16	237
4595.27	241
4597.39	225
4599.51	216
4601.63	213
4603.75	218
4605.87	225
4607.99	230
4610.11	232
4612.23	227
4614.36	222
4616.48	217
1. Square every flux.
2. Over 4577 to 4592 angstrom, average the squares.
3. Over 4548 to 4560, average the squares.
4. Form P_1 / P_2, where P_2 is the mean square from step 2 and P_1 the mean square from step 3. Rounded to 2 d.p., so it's 1.00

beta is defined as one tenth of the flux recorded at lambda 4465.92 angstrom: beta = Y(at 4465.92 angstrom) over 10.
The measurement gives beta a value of 22.7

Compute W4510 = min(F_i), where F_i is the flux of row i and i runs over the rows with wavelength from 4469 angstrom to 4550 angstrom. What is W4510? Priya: 211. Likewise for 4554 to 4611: 204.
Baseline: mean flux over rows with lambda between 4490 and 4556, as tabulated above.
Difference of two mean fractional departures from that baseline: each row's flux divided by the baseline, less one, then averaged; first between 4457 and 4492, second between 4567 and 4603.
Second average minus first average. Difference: -0.028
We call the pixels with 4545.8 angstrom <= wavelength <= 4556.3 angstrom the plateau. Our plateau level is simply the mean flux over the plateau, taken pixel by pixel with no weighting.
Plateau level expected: 222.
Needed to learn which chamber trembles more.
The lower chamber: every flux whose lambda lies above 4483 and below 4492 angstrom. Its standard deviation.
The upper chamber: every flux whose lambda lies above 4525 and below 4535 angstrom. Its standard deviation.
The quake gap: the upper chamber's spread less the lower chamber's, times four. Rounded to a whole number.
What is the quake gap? 4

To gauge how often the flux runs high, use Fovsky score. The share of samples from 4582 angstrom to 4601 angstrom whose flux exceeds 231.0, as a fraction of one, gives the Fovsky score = 0.4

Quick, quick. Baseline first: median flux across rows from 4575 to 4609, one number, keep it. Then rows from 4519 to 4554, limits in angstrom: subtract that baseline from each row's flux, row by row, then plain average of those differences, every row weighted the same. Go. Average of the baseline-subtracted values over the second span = -3.3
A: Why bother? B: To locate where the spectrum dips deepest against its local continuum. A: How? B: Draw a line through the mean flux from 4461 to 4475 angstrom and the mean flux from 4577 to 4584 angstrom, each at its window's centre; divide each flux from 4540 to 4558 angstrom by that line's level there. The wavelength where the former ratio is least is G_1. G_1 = 4548.95 angstrom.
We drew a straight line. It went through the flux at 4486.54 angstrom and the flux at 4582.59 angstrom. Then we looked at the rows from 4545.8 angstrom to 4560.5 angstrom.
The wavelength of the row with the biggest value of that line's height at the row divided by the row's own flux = 4548.95 angstrom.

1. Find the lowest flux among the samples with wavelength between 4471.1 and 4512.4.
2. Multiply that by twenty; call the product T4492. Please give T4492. 4260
